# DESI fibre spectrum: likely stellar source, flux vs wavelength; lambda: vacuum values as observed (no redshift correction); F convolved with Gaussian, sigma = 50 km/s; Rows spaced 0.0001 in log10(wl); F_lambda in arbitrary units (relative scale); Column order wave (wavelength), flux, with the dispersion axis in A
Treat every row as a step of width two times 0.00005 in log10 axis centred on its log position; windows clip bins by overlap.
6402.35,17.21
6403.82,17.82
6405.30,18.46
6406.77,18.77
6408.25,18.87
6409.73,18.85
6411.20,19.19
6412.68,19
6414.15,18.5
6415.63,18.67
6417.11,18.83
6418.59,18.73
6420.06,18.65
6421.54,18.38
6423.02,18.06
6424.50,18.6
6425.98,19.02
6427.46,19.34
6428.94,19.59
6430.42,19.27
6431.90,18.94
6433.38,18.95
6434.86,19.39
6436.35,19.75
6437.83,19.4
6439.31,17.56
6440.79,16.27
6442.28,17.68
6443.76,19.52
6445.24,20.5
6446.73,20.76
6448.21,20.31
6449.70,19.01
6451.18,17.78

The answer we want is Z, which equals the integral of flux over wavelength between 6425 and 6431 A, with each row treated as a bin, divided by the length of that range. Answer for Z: 19.3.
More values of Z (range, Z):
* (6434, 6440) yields 19.0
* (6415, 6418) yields 18.7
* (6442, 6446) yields 19.4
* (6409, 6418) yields 18.8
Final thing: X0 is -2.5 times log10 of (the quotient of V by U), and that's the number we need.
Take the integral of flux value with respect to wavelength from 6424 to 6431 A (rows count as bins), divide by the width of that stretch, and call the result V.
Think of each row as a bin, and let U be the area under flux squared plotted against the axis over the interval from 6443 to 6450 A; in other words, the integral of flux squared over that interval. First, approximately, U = 2825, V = 19.2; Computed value 5.42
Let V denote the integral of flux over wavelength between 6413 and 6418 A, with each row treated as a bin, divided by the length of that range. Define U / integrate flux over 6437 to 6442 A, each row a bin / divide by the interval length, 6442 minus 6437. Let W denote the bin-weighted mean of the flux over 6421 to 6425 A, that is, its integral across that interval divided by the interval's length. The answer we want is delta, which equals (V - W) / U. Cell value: 0.02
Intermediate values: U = 17.8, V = 18.7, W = 18.3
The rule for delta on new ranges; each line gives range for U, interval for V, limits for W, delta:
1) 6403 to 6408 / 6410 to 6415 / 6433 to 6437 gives -0.02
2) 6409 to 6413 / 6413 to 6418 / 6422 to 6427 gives 0.01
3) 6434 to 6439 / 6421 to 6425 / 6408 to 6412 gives -0.03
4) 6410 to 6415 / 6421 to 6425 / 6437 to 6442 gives 0.03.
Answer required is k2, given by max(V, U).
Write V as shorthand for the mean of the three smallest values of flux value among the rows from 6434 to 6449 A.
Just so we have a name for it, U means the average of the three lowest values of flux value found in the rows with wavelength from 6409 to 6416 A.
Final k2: 18.67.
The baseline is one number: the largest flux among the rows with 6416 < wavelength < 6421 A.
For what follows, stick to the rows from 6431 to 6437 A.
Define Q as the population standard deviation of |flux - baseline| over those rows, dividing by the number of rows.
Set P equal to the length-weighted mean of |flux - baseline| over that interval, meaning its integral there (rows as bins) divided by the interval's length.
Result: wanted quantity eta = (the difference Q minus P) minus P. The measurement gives -0.50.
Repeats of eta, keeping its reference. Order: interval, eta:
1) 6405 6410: -0.08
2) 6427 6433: -0.63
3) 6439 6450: -2.15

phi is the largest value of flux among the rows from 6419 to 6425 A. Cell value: 18.65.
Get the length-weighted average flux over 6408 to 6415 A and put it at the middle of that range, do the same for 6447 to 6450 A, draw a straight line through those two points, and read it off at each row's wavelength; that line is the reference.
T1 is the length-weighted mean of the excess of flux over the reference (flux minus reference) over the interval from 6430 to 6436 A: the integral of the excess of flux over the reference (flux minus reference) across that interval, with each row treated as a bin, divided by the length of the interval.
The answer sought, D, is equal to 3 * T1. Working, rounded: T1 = -0.32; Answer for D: -1.0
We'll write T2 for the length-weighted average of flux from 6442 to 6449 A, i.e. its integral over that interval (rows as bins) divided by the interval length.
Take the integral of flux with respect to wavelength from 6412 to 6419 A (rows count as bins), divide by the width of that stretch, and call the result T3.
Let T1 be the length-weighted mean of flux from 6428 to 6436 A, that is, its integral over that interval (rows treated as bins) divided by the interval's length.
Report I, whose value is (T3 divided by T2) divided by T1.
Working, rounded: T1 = 19.2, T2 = 19.9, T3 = 18.7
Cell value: 0.0490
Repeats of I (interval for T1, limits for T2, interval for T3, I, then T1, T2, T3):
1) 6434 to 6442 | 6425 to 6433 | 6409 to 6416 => 0.0533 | 18.4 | 19.2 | 18.9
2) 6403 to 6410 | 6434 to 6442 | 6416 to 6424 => 0.0544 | 18.5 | 18.4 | 18.5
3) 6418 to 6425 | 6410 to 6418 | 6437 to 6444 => 0.0517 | 18.5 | 18.8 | 18.0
